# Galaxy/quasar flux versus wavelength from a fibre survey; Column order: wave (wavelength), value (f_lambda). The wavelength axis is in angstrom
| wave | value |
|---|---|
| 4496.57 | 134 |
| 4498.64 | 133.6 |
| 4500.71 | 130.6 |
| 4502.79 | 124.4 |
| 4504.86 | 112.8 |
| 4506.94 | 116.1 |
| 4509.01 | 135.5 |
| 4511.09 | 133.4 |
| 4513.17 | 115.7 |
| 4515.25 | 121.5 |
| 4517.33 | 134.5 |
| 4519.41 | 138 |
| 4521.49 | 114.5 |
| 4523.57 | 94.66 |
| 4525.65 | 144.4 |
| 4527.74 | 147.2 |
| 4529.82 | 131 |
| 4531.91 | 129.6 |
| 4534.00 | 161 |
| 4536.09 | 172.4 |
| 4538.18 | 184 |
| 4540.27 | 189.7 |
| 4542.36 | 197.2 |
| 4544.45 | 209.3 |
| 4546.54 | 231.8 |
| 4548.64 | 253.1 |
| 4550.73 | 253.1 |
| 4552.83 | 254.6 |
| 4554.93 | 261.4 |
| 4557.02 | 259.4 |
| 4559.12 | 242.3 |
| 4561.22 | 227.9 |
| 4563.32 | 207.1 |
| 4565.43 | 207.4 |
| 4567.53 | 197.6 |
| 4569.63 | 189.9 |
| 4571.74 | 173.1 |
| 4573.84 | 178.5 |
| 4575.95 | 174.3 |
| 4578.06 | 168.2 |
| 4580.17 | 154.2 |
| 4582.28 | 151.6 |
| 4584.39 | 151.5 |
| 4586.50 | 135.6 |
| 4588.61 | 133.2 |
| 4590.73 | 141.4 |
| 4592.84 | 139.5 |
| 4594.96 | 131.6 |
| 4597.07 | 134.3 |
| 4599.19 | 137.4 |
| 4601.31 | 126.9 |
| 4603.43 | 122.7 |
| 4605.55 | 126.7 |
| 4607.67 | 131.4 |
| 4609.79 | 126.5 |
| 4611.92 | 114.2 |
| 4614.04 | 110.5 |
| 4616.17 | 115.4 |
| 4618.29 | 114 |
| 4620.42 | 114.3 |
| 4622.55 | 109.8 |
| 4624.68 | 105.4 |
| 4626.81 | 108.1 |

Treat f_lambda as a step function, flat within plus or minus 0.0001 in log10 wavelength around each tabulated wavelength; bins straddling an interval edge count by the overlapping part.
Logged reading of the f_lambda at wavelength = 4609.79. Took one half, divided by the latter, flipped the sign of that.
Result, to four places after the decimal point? -0.0040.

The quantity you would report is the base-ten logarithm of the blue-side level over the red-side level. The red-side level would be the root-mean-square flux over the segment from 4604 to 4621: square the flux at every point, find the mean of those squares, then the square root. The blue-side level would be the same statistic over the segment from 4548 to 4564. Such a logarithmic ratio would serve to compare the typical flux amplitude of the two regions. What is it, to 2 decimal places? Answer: 0.31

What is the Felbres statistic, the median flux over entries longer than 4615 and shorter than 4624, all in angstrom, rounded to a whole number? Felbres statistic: 114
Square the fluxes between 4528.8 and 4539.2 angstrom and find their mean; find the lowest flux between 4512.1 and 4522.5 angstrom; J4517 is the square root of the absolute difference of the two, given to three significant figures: 157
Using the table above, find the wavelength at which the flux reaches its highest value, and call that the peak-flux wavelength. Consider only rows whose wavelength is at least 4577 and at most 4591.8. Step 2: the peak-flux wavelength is 4578.06 angstrom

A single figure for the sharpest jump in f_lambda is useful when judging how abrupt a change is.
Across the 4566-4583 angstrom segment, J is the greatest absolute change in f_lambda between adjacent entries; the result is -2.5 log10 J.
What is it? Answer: -3.1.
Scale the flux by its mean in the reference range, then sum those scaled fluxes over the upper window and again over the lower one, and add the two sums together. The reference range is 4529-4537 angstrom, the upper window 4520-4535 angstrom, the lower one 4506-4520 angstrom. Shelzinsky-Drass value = 12.2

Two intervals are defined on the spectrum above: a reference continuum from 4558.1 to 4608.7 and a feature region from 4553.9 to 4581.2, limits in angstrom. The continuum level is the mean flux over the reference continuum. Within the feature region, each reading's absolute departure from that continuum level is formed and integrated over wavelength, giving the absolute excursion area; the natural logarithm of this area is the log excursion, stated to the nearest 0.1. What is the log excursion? 7.1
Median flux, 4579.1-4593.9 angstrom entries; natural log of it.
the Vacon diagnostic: 4.95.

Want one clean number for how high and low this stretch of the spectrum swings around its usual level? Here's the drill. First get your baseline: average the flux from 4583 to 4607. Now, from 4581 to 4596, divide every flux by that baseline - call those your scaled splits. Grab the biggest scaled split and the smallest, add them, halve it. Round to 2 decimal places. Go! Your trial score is 1.05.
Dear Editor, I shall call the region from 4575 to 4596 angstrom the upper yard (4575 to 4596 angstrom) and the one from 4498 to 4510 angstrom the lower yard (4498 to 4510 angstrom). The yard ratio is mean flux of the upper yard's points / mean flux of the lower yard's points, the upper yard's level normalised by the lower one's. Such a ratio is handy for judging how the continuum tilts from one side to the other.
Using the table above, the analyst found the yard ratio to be 1.2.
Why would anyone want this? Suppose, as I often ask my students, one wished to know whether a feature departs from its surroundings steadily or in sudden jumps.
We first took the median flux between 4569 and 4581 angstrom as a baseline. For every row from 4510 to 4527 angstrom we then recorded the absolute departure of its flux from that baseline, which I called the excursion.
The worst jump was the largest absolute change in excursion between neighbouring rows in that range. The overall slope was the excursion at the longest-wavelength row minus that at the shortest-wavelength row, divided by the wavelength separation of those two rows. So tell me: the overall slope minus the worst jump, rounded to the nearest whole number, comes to -50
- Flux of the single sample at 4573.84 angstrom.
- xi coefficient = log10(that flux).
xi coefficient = 2.25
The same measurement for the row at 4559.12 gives 2.38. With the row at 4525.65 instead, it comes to 2.16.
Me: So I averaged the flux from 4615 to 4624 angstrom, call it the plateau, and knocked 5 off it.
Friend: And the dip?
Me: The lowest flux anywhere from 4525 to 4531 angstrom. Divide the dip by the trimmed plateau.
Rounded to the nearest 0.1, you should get 1.2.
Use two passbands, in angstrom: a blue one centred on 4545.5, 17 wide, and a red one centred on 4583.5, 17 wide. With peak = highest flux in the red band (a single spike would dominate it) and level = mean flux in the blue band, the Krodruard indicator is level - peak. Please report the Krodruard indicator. 47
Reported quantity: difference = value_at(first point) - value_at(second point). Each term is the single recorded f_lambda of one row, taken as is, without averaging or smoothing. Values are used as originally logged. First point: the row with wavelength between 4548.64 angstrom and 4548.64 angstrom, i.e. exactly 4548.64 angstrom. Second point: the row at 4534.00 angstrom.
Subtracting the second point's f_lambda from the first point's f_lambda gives 92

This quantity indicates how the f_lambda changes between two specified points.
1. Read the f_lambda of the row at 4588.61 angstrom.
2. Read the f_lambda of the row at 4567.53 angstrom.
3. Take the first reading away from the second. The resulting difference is 64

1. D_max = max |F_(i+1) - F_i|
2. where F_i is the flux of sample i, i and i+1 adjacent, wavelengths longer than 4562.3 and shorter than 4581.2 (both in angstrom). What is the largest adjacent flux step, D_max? 17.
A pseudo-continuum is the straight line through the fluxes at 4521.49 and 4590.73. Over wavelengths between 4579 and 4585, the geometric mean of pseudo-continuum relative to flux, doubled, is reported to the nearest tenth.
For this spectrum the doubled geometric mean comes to 1.8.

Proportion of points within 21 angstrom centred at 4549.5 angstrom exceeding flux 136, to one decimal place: 1.0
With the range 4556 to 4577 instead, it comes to 1.0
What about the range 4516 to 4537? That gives 0.5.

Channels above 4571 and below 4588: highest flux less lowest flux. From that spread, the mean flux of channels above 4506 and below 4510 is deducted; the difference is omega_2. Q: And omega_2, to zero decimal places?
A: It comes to -83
